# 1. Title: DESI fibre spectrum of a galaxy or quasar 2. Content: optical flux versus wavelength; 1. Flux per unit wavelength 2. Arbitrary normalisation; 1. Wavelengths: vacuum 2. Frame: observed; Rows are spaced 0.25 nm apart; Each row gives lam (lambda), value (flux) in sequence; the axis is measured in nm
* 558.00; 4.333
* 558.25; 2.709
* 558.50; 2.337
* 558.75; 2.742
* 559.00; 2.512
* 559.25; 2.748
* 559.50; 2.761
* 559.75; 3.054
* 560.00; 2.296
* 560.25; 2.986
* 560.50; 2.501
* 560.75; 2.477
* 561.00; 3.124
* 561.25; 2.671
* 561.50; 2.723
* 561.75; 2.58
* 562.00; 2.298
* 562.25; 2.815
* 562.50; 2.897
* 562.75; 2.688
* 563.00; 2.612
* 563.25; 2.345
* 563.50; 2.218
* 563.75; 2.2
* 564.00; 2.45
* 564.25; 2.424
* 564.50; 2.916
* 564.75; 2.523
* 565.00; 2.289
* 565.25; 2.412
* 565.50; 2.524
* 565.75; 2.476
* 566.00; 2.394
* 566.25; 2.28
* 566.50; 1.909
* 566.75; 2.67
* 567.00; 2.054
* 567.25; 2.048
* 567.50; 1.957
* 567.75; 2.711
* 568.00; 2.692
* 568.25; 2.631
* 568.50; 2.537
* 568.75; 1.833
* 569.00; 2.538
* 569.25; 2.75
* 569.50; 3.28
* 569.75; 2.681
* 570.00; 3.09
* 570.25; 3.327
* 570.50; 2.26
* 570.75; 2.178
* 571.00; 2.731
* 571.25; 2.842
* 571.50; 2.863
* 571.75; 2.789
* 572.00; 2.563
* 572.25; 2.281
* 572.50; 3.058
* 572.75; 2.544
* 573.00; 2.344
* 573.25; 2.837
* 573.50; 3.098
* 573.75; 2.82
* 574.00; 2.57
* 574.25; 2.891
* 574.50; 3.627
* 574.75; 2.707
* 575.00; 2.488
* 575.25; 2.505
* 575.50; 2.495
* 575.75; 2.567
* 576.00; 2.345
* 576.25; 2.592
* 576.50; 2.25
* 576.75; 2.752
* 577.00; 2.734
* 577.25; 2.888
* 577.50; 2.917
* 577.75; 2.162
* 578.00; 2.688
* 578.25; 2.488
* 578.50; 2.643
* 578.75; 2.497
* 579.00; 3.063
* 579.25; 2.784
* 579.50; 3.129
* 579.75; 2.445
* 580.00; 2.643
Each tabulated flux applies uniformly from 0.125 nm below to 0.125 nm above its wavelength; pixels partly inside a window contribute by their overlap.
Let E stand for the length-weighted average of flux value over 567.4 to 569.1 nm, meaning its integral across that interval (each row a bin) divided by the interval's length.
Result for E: 2.4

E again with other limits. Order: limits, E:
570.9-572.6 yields 2.7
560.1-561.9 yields 2.7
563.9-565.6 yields 2.5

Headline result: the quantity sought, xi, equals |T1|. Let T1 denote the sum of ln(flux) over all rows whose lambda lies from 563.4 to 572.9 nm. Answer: 35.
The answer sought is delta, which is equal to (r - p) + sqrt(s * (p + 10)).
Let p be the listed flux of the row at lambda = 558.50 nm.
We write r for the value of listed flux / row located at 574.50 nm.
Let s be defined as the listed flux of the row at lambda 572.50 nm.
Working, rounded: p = 2.337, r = 3.627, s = 3.058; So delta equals 7.4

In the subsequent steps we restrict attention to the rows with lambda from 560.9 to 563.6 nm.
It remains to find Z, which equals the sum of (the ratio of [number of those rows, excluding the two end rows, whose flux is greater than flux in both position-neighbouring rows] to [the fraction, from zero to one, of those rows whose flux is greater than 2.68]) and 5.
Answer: 9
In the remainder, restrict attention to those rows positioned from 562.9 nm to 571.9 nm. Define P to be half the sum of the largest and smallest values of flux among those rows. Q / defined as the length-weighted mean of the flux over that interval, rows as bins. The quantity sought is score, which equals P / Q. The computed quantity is 1.03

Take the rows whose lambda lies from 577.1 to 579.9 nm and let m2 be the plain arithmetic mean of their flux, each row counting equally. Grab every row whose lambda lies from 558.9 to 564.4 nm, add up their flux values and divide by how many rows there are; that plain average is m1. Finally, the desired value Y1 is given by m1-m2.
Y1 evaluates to -0.09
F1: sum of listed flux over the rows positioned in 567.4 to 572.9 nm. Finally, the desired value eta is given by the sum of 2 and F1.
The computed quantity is 60.1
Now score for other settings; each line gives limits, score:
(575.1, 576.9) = 1.00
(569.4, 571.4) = 0.99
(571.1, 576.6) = 1.09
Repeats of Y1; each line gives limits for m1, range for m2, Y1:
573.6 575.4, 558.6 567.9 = 0.28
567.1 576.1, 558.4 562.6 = -0.03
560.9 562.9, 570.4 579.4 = 0.06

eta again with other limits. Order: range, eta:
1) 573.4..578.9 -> 60.7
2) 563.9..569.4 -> 55.0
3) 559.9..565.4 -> 58.4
